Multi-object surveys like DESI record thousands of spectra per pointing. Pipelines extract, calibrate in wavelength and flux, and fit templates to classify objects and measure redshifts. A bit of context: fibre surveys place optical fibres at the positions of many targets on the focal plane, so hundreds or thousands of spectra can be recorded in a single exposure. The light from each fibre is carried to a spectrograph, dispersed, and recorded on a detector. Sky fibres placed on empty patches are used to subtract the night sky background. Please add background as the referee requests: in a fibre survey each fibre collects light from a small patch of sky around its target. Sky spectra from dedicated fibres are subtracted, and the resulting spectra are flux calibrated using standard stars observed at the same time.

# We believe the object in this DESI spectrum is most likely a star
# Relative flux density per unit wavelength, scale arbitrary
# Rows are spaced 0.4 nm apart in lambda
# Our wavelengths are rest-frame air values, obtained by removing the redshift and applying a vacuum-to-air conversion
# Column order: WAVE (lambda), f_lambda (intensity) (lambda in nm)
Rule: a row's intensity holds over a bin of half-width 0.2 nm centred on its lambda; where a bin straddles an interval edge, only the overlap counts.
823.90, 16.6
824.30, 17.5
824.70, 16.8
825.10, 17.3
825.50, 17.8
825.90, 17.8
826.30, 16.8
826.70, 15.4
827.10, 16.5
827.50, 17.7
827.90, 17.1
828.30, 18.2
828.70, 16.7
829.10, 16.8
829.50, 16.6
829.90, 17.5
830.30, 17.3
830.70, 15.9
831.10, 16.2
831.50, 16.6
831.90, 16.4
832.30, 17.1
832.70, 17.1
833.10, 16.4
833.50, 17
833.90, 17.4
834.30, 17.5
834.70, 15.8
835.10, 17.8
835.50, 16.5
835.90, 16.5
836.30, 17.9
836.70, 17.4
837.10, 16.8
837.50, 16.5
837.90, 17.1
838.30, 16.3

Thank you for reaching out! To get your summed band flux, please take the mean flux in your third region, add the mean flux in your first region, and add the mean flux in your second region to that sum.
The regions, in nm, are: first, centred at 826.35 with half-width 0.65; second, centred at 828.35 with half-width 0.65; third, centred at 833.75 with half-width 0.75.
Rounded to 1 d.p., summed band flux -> 51.1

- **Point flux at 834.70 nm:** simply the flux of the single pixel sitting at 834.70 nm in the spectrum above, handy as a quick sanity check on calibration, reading 15.8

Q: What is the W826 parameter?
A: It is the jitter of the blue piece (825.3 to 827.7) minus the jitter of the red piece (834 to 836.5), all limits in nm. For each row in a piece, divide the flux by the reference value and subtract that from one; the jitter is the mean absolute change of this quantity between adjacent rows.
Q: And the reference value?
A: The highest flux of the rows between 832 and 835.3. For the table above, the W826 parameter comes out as -0.019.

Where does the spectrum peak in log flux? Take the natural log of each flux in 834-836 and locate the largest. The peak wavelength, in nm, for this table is 835.10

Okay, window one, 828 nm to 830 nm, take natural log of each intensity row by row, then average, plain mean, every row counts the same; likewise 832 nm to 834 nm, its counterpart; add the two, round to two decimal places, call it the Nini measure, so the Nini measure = 5.67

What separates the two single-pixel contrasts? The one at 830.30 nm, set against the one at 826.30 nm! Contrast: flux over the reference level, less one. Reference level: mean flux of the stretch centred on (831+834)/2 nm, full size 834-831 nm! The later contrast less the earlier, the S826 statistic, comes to 0.030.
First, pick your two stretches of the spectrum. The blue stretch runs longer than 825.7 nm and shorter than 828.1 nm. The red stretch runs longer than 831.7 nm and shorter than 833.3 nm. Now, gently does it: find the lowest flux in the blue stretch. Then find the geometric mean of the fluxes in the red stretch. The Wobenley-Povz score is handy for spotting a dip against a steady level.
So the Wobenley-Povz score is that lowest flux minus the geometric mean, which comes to -1.3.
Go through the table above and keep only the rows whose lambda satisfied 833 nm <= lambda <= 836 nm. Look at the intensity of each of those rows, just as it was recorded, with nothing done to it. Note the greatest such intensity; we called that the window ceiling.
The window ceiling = 17.8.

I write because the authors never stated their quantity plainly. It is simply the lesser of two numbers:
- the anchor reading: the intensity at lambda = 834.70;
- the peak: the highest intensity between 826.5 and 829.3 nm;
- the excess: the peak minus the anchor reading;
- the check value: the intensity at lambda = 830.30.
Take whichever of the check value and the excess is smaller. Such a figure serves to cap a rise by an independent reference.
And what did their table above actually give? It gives 2.4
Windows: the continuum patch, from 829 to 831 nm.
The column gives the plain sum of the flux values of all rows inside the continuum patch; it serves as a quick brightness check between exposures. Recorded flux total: 84.1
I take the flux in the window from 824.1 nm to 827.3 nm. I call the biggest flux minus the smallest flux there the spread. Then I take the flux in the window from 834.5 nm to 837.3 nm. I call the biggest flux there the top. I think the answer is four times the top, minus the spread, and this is 69.2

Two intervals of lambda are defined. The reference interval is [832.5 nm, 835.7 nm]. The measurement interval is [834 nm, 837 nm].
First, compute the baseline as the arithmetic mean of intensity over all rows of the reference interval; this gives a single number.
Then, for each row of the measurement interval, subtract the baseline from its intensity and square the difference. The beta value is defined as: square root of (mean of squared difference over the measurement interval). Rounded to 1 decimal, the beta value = 0.7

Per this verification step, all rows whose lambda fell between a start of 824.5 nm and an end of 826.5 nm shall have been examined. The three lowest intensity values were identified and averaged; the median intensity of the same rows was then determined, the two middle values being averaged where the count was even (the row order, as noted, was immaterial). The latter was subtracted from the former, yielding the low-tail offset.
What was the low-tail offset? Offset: -0.33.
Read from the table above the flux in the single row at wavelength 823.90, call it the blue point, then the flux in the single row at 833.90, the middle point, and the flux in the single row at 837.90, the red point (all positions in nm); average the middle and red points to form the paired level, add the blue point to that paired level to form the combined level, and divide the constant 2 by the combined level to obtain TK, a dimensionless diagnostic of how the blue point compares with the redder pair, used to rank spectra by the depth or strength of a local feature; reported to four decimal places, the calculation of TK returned 0.0591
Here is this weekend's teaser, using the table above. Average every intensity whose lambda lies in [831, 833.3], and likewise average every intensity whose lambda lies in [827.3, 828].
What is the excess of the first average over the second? -0.8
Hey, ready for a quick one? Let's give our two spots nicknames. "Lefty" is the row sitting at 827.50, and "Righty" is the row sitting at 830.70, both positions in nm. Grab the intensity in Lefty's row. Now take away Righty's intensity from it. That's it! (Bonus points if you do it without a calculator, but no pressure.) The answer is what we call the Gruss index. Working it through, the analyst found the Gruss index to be 1.8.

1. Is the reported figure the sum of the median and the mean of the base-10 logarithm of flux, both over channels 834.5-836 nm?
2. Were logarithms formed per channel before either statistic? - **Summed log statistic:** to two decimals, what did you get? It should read 2.44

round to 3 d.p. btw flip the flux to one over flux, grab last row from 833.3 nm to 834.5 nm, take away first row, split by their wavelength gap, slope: -0.002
